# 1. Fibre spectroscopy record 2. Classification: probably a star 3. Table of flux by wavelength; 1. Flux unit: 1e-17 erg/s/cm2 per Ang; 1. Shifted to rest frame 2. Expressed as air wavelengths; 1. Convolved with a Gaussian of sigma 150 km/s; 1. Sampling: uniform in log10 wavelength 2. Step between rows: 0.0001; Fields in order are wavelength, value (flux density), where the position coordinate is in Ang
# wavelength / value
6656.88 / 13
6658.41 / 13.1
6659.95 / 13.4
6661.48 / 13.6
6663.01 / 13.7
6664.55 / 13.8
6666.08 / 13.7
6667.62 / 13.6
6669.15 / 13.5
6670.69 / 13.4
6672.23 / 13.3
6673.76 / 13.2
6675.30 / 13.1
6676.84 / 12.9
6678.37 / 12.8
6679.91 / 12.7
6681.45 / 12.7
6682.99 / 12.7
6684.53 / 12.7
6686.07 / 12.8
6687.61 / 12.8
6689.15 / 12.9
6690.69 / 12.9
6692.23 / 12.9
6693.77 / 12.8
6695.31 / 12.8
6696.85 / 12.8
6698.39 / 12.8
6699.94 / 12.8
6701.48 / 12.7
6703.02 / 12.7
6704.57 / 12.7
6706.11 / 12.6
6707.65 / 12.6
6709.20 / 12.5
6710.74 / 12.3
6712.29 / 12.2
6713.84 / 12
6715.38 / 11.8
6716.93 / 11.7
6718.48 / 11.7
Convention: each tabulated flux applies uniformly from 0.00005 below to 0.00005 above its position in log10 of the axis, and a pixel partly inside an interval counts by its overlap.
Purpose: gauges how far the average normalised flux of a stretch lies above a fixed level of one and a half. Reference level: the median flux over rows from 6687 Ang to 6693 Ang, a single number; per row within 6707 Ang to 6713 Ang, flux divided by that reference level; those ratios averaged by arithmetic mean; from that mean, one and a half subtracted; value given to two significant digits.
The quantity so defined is -0.54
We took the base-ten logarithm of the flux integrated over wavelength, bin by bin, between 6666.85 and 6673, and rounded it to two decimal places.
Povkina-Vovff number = 1.92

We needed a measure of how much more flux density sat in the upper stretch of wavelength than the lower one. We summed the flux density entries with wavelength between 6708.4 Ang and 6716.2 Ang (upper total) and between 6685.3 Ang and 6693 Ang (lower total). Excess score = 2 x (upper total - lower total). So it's -7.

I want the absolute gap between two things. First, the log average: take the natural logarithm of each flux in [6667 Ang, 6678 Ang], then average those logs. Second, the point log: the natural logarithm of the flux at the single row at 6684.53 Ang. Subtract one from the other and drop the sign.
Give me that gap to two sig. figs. 0.045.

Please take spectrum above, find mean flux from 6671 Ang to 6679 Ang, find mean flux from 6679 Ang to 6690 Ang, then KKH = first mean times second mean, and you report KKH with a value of 167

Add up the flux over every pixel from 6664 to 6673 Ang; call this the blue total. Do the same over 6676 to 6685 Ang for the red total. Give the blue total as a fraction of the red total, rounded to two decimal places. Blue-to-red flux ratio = 1.06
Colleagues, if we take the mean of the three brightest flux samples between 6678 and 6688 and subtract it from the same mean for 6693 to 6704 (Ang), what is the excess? 0.0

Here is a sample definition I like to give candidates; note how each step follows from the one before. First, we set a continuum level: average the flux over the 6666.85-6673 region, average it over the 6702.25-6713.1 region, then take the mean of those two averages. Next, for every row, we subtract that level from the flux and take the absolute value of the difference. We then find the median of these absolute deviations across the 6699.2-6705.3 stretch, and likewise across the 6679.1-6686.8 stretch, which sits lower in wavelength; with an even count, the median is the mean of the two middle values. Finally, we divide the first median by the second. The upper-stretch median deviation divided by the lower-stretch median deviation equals 1.0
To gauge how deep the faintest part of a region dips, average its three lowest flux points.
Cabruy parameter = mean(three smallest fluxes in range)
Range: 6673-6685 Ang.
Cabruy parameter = 12.7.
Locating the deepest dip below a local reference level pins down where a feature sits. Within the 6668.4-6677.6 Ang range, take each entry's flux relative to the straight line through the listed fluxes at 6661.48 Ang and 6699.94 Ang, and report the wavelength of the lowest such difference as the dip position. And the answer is 6676.84 Ang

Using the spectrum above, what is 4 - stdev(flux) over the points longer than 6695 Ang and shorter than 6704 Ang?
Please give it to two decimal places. 3.95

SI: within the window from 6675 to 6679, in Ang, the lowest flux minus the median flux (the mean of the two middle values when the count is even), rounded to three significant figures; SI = -0.100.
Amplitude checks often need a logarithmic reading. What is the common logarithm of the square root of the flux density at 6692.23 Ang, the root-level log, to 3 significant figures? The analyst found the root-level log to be 0.555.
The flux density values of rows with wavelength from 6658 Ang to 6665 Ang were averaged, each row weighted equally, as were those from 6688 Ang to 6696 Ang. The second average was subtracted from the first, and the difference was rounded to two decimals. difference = 0.66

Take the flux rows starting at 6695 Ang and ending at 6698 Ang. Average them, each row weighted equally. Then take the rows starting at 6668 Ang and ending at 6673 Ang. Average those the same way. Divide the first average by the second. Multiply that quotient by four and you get 3.82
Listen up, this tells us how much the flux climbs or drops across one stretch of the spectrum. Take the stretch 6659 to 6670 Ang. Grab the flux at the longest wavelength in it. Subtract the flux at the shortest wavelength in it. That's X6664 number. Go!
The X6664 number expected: 0.10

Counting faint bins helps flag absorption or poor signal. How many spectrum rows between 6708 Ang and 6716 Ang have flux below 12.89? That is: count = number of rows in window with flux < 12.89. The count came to 5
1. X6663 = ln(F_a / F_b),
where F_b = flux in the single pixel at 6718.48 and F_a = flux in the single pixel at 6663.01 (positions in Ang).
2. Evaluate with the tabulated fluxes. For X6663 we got 0.16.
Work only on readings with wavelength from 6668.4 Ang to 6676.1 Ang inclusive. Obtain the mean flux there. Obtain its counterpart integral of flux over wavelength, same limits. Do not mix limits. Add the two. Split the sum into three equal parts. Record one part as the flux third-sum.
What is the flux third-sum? 38.5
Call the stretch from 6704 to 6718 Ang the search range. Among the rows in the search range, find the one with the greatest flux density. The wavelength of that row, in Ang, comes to 6704.57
